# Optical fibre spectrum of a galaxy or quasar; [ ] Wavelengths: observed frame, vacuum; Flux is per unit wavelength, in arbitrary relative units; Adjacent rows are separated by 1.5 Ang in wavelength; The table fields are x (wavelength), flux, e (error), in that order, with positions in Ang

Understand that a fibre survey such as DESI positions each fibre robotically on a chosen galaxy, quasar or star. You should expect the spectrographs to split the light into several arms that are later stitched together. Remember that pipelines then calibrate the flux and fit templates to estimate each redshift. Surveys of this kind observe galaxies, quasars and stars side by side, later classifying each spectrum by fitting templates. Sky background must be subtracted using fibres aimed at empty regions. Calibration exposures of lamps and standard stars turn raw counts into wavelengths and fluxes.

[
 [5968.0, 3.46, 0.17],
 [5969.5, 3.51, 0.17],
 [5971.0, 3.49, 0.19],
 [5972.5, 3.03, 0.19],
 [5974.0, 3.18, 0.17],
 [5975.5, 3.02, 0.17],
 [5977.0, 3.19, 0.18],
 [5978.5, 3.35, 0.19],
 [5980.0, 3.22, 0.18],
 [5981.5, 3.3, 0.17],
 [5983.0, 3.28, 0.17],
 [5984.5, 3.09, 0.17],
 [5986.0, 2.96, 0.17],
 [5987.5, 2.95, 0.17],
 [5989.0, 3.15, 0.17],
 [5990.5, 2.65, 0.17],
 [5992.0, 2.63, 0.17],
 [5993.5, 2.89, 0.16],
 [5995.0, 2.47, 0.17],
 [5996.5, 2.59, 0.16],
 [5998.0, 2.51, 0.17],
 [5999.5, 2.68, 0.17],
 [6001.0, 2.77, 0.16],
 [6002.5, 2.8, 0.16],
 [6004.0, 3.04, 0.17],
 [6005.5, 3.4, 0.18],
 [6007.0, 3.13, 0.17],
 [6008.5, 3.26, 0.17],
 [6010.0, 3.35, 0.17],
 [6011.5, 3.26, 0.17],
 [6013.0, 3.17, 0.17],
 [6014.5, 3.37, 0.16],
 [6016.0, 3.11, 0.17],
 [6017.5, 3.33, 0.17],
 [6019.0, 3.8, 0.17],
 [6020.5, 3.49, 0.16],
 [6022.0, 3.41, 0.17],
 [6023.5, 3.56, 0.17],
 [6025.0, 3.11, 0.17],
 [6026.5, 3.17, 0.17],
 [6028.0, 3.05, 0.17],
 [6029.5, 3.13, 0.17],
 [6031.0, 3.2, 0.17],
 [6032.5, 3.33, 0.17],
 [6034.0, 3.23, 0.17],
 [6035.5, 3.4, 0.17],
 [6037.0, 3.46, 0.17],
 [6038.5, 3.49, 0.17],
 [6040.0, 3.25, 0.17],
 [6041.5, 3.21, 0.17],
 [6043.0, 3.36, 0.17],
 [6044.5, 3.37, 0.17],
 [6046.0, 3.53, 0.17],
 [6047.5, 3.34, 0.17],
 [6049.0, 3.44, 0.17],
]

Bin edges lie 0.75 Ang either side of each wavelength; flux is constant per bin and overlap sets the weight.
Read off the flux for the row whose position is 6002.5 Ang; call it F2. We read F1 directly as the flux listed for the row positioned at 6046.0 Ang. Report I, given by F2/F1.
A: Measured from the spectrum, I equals 0.79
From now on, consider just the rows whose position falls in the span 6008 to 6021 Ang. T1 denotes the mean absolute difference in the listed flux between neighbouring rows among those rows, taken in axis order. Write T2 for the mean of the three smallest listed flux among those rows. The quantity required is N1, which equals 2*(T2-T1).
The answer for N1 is 5.9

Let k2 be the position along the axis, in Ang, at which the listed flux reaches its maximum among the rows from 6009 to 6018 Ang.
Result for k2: 6014.5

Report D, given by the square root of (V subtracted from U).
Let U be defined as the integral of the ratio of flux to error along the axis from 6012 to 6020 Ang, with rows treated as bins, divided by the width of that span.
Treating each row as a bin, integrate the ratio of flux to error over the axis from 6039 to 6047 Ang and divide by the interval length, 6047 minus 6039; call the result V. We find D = 0.57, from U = 20.0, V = 19.7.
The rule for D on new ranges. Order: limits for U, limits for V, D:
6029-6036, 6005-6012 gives 0.30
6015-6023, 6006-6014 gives 1.17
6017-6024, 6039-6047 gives 1.14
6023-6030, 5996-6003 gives 1.59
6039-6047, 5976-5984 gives 1.15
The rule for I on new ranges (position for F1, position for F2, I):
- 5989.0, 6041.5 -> 1.02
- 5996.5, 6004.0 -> 1.17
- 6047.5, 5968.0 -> 1.04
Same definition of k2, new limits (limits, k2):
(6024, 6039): 6038.5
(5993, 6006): 6005.5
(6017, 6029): 6019.0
